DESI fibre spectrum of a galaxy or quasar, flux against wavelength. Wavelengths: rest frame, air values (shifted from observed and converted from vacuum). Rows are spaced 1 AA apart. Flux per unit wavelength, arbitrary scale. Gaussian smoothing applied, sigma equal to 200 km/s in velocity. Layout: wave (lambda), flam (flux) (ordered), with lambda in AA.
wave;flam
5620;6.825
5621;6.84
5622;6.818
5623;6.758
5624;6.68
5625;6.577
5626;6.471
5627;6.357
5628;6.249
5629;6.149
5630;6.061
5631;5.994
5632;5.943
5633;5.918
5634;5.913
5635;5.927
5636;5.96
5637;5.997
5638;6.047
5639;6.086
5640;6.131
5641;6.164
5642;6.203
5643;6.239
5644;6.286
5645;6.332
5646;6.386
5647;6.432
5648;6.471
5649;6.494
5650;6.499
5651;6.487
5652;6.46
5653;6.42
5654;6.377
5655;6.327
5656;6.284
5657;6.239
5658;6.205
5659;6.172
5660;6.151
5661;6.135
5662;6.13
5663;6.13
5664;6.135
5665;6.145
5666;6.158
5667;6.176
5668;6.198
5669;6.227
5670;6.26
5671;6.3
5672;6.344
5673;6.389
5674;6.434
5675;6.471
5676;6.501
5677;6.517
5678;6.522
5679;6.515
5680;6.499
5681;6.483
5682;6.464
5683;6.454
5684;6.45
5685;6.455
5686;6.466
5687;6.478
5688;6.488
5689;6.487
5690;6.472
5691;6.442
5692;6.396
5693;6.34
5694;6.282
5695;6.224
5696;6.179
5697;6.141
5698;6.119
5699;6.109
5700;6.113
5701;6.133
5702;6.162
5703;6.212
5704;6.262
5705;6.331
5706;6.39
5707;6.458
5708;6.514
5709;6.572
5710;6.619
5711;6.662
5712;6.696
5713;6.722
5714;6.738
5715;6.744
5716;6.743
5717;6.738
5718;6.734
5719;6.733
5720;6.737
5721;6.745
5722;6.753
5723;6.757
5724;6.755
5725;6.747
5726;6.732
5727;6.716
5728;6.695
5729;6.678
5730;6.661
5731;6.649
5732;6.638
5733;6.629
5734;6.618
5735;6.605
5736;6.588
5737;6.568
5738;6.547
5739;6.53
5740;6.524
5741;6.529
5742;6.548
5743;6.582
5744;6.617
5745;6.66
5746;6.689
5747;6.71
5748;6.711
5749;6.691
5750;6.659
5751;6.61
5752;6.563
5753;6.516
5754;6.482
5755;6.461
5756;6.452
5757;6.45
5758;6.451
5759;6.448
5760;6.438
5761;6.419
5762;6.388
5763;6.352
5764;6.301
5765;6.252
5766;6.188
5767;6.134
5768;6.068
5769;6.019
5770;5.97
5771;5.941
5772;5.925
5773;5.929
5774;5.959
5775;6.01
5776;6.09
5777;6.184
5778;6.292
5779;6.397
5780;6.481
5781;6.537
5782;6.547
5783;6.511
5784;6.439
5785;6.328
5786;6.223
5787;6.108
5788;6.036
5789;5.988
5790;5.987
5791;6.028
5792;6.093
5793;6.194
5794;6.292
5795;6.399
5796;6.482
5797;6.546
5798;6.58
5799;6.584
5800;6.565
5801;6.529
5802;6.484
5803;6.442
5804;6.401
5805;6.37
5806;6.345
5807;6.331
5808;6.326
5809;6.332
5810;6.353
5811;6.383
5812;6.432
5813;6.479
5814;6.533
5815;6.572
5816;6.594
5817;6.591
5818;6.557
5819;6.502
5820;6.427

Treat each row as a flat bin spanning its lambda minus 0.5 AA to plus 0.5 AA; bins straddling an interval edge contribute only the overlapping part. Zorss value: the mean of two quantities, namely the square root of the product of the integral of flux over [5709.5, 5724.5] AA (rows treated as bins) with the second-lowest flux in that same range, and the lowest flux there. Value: 16.3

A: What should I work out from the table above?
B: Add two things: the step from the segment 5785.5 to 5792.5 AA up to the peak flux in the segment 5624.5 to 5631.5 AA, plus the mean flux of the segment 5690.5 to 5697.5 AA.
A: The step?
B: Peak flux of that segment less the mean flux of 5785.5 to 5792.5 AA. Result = 6.80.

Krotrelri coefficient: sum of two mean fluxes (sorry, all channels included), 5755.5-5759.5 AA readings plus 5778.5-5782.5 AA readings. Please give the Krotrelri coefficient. 12.94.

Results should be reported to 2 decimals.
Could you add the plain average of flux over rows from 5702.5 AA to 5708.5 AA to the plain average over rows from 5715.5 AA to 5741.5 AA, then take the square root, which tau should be 3.61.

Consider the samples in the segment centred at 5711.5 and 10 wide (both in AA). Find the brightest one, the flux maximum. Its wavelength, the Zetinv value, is 5715 AA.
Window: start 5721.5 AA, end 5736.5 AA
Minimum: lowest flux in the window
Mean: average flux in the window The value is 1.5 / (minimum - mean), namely -16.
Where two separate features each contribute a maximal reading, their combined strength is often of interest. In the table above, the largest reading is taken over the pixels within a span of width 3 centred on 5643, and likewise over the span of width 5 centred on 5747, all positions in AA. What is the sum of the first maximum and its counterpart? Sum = 13.0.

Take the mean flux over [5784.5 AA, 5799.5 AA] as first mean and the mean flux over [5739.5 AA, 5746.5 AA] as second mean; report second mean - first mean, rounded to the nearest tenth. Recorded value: 0.3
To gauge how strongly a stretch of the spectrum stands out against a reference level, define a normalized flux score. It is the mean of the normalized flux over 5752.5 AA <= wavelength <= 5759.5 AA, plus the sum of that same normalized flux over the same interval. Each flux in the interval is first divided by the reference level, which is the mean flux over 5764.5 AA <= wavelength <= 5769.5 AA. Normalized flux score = 8.44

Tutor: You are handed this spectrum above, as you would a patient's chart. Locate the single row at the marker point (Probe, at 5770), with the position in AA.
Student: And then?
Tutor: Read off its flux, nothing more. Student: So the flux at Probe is 5.97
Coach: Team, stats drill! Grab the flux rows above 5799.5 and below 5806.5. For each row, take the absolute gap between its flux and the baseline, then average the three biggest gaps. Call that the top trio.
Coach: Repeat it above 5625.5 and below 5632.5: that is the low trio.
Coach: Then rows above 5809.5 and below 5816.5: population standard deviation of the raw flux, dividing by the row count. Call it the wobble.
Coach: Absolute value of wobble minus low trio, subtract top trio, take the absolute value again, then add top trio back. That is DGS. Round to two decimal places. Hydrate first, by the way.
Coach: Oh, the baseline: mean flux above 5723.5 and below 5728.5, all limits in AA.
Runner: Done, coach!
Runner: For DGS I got 0.64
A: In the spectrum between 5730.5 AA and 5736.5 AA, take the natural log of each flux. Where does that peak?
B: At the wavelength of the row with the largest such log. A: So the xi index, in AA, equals 5731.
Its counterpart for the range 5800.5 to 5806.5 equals 5801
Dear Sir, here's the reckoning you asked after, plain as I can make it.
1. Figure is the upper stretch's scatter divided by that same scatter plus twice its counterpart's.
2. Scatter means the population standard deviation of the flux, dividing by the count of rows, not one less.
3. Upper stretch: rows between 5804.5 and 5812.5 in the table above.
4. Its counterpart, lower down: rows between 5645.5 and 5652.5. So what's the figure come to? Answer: 0.31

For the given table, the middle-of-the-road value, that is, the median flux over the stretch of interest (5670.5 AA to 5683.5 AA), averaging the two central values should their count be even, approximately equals 6.47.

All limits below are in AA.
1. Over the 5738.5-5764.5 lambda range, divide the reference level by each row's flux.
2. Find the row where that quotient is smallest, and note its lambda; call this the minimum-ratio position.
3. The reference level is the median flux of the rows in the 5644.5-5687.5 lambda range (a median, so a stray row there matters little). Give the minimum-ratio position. 5748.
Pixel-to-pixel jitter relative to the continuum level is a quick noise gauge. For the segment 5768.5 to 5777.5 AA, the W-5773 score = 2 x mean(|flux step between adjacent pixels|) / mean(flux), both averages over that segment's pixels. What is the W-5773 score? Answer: 0.0147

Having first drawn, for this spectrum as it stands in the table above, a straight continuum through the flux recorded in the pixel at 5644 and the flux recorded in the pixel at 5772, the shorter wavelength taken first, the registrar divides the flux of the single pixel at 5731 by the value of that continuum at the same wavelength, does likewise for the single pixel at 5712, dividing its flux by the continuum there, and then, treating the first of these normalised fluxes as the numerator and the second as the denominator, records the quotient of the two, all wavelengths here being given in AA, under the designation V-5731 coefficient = 1.00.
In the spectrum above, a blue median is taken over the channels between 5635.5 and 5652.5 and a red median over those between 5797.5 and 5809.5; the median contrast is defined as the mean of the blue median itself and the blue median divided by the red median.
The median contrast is 3.632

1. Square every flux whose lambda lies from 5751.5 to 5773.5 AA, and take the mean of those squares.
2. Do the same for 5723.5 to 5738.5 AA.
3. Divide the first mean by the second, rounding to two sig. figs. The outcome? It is 0.89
